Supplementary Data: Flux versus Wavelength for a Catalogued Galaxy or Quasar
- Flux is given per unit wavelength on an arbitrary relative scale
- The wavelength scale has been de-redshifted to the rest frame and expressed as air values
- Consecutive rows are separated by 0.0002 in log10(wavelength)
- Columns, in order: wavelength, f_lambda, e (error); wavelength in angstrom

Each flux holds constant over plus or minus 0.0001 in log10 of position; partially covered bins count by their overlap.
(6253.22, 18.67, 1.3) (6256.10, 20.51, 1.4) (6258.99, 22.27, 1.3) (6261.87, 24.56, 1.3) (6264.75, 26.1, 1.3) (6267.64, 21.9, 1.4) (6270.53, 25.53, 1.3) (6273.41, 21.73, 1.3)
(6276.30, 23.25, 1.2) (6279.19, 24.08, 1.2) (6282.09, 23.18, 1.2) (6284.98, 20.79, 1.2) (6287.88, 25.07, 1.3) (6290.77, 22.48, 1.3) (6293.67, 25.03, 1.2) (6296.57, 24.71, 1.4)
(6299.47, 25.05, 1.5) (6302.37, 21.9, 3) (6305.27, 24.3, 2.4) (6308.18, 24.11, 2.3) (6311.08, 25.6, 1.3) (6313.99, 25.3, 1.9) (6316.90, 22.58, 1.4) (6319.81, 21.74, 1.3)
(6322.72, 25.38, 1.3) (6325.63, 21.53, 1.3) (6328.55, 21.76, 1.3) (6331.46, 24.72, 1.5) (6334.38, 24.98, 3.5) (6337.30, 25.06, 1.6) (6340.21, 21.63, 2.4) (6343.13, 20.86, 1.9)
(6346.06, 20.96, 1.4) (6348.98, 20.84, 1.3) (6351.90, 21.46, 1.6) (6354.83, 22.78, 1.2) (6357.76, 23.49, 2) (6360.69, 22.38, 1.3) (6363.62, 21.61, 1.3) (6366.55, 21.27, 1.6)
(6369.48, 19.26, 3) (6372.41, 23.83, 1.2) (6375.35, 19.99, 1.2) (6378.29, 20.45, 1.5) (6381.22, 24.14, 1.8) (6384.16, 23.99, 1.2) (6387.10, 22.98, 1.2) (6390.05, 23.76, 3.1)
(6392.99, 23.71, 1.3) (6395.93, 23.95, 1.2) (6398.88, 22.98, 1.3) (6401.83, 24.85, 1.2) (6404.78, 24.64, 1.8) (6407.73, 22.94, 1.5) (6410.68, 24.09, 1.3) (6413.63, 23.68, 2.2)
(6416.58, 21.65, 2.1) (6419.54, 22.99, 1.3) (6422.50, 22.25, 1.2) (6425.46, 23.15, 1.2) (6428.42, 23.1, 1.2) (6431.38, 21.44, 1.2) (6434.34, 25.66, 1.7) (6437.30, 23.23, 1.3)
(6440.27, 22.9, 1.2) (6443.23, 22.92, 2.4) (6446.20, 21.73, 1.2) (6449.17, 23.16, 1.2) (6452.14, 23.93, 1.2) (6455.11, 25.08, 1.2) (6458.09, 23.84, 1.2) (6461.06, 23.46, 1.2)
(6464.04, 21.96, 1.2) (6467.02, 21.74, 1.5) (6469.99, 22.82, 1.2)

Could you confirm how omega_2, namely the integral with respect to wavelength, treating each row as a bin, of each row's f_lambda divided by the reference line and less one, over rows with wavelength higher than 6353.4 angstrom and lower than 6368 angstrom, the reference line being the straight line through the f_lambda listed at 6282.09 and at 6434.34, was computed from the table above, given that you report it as -1.3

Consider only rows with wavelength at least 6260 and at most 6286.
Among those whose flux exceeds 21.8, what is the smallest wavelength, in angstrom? 6261.87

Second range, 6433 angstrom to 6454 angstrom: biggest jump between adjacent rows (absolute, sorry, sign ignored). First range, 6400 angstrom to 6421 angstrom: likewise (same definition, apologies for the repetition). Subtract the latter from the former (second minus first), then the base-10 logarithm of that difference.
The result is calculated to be -0.4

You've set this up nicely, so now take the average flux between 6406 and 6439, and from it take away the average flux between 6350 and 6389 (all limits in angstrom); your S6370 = 1.0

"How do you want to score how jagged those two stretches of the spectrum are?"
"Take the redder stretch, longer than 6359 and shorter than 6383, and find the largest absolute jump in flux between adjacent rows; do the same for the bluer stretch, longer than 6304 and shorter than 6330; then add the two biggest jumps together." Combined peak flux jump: 8.4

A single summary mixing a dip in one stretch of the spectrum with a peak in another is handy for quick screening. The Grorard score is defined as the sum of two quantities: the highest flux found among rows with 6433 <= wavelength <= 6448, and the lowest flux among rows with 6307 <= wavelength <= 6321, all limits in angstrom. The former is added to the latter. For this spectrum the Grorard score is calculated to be 47.4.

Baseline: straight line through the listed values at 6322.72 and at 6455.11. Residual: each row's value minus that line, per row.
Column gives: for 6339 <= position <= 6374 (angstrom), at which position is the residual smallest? 6369.48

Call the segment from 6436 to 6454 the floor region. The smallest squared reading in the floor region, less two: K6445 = 470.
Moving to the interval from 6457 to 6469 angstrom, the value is 471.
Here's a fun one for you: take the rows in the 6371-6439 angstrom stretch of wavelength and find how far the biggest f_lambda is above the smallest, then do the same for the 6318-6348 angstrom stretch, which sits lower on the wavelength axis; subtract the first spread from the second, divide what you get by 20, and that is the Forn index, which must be -0.06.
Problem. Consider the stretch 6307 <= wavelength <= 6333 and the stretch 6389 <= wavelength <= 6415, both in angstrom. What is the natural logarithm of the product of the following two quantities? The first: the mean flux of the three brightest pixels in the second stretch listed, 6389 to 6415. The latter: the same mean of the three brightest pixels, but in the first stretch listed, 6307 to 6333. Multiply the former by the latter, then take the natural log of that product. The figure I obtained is 6.44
